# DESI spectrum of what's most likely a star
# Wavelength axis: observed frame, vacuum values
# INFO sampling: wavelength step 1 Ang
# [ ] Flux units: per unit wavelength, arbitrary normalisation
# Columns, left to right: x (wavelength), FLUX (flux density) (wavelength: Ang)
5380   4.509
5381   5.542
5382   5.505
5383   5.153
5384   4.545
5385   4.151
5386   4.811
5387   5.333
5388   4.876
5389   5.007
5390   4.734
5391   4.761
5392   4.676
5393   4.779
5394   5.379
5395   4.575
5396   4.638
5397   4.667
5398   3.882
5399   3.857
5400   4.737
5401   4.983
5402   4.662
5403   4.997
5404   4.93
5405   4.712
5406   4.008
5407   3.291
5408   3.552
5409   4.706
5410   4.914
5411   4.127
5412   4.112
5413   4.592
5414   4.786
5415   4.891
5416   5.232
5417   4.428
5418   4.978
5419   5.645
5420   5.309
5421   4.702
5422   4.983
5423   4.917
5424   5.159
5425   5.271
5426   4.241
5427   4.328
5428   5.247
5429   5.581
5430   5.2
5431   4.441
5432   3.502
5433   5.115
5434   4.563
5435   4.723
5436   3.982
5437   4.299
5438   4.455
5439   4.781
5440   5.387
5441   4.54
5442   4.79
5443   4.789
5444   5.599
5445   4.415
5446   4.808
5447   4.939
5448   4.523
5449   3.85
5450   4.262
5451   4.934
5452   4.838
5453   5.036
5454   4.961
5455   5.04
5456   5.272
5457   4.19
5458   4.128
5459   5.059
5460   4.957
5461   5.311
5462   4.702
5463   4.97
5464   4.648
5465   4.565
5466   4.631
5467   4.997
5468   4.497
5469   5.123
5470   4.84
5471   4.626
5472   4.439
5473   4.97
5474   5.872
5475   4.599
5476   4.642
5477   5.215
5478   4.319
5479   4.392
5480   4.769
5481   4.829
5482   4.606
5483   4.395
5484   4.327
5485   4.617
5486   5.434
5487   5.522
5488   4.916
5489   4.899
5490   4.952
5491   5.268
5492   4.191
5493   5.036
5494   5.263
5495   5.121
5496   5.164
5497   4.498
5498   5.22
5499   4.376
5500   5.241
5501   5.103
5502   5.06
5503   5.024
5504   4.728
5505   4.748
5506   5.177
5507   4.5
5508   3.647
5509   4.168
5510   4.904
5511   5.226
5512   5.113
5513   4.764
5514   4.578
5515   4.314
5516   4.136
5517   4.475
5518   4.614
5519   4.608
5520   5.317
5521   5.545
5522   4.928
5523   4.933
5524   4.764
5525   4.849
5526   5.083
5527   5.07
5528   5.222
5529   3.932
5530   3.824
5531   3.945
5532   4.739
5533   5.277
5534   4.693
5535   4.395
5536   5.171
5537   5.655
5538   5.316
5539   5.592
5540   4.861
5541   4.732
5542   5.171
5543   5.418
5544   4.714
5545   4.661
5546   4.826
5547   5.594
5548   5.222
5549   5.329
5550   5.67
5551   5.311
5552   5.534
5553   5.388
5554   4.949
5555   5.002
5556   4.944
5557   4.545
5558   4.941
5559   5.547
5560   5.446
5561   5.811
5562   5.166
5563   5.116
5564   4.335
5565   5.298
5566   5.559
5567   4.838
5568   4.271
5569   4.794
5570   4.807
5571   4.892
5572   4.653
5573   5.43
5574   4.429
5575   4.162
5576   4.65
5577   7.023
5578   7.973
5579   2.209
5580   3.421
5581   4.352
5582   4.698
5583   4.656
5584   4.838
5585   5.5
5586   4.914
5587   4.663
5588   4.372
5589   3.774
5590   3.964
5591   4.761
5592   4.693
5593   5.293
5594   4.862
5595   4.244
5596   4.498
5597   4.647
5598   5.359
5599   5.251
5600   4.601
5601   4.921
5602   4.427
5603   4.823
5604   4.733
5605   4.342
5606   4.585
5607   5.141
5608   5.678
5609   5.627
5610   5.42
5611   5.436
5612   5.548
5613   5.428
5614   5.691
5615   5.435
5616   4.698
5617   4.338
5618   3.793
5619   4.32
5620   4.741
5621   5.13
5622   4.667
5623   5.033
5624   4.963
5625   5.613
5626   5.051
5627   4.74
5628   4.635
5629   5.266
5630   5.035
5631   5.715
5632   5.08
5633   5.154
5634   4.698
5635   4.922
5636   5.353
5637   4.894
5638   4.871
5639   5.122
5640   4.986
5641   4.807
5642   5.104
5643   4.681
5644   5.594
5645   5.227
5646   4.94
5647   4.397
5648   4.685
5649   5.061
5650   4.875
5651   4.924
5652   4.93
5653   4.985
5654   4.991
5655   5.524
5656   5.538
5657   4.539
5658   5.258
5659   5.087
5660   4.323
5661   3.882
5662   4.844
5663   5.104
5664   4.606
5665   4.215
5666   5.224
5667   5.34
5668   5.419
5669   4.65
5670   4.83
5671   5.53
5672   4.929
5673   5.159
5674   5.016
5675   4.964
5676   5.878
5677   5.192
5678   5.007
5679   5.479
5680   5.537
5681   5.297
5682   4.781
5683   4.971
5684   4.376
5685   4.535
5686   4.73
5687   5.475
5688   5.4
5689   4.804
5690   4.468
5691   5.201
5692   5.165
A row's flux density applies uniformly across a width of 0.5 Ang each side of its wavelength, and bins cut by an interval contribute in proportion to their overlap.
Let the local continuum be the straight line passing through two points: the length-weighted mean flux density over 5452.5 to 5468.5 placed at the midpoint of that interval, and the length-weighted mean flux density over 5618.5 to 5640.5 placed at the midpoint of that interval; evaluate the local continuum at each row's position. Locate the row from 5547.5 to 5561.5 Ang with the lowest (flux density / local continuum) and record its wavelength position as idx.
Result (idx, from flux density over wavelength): 5557 Ang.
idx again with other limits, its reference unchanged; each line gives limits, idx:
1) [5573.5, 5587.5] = 5579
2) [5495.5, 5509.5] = 5508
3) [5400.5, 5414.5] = 5407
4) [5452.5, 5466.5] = 5458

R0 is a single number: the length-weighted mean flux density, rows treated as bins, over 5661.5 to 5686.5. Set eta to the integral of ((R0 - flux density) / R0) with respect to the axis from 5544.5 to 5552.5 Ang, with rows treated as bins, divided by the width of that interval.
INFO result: -0.05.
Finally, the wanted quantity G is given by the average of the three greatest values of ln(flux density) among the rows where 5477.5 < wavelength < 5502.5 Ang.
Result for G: 1.69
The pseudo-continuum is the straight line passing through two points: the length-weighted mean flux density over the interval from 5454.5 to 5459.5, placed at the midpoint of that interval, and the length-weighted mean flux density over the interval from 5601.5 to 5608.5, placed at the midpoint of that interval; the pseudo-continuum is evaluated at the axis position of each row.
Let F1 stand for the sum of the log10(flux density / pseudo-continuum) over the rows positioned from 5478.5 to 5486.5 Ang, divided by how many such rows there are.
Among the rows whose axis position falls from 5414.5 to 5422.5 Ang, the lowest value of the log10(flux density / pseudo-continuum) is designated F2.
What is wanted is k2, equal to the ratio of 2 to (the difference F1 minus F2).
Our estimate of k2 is 106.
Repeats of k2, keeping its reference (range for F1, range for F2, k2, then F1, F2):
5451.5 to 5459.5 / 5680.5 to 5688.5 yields 39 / 0.006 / -0.046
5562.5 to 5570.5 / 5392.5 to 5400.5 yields 22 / 0.006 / -0.086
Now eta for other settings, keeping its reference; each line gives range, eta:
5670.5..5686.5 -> -0.01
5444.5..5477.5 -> 0.05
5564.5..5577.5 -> 0.01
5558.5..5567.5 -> -0.04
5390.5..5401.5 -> 0.08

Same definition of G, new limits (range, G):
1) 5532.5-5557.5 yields 1.73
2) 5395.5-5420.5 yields 1.68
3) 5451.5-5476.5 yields 1.70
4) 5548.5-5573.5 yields 1.74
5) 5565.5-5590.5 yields 1.91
